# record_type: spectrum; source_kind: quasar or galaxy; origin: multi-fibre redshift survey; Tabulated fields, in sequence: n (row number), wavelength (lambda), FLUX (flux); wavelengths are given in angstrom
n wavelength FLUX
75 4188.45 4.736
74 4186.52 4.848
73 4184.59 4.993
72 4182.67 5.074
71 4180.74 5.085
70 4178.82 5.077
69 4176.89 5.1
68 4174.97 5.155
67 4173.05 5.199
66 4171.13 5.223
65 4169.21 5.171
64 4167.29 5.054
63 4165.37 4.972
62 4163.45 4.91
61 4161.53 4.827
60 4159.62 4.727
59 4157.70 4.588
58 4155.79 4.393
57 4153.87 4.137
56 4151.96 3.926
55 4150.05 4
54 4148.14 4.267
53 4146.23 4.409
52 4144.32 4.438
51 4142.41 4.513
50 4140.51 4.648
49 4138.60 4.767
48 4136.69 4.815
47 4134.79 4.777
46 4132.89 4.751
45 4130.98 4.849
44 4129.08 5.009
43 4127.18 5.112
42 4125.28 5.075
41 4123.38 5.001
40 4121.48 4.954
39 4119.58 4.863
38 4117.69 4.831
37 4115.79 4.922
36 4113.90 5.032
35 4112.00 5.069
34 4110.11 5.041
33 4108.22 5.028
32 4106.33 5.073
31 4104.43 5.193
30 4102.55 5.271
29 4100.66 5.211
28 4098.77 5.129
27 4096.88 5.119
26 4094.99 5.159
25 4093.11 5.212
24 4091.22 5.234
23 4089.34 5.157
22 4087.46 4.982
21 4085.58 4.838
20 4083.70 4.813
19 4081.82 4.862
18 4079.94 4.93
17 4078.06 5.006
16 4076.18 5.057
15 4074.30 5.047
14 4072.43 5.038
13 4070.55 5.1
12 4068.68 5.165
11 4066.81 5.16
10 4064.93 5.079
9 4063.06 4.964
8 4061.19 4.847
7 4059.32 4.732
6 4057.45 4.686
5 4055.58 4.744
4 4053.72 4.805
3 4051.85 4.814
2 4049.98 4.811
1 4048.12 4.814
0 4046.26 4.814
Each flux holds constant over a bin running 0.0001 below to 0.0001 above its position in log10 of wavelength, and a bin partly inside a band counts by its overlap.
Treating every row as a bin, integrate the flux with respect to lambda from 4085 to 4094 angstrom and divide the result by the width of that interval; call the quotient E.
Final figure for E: 5.10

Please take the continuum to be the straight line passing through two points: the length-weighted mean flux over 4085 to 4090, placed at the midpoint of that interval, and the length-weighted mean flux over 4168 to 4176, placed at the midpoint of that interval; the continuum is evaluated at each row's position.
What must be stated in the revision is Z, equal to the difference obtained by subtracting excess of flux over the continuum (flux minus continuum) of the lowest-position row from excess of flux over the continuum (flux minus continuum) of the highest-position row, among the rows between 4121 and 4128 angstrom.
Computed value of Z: 0.15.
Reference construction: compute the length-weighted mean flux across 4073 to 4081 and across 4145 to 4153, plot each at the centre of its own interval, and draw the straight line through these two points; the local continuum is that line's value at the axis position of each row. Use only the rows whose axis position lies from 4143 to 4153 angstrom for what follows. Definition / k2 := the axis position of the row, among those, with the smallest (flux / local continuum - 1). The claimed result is 4151.96 angstrom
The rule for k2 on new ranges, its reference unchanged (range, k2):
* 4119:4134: 4119.58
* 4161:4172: 4161.53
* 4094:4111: 4096.88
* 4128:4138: 4132.89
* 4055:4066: 4057.45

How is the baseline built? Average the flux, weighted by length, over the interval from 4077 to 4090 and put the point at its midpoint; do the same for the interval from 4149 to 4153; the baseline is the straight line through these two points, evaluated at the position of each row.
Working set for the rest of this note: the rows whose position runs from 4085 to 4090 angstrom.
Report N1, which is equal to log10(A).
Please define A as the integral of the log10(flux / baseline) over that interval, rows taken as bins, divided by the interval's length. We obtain -2.0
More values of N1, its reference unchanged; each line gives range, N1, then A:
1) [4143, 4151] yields -1.6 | 0.03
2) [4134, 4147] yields -1.3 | 0.05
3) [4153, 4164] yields -1.1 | 0.07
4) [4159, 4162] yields -1.0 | 0.09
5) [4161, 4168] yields -0.9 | 0.12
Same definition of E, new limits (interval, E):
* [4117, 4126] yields 4.95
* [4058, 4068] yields 4.95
